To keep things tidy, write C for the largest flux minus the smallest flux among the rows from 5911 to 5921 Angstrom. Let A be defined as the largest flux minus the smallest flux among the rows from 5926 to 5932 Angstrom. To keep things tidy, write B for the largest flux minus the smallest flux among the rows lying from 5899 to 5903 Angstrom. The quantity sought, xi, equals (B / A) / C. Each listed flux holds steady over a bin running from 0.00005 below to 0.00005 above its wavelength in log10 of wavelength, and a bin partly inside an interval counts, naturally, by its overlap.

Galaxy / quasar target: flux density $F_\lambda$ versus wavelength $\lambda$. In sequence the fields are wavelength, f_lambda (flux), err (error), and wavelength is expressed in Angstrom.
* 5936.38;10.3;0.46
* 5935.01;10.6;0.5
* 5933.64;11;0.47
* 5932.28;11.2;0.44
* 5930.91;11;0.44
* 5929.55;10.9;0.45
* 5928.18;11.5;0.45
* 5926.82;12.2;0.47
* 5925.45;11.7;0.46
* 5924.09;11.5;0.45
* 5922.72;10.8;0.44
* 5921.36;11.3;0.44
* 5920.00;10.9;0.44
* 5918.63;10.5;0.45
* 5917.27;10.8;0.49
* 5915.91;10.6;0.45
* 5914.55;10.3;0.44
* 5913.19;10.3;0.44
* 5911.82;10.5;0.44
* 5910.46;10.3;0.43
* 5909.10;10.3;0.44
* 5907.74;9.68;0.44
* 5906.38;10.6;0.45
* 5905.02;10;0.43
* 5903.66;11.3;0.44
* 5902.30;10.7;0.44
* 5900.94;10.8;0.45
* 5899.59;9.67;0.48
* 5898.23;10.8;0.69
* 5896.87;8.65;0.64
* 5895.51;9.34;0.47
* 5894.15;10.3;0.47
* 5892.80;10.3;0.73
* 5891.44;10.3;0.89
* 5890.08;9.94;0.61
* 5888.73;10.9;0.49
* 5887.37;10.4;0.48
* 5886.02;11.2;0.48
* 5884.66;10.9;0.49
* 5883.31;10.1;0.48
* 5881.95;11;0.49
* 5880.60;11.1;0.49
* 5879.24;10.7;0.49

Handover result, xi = 1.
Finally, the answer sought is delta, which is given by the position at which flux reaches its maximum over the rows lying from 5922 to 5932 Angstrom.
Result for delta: 5926.82 Angstrom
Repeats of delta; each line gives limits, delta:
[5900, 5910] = 5903.66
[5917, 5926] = 5925.45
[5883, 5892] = 5886.02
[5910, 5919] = 5917.27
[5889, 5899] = 5898.23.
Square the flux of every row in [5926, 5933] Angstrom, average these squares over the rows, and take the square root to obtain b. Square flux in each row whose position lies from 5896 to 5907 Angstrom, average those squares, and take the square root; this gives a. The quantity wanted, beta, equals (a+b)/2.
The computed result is 10.9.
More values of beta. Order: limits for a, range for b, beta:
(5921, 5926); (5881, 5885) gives 11.0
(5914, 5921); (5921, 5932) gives 11.0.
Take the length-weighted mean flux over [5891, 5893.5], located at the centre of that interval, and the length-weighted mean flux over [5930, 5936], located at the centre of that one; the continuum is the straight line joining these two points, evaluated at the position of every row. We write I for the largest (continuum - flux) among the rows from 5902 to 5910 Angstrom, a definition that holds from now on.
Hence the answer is 0.9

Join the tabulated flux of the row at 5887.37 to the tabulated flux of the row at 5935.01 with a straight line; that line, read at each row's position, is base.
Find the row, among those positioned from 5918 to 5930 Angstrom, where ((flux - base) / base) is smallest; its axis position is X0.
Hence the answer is 5918.63 Angstrom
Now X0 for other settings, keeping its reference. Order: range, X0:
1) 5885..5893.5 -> 5890.08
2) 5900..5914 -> 5907.74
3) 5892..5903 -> 5896.87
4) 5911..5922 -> 5914.55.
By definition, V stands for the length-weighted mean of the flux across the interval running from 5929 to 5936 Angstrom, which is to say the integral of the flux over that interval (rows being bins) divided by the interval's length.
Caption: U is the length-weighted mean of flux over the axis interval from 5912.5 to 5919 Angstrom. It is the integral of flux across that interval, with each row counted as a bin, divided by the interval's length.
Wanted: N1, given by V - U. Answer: 0.41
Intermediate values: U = 10.50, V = 10.9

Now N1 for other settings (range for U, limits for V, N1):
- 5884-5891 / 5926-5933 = 0.71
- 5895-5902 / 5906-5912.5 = 0.35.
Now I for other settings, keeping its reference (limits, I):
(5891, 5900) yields 1.7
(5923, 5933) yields 0.0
